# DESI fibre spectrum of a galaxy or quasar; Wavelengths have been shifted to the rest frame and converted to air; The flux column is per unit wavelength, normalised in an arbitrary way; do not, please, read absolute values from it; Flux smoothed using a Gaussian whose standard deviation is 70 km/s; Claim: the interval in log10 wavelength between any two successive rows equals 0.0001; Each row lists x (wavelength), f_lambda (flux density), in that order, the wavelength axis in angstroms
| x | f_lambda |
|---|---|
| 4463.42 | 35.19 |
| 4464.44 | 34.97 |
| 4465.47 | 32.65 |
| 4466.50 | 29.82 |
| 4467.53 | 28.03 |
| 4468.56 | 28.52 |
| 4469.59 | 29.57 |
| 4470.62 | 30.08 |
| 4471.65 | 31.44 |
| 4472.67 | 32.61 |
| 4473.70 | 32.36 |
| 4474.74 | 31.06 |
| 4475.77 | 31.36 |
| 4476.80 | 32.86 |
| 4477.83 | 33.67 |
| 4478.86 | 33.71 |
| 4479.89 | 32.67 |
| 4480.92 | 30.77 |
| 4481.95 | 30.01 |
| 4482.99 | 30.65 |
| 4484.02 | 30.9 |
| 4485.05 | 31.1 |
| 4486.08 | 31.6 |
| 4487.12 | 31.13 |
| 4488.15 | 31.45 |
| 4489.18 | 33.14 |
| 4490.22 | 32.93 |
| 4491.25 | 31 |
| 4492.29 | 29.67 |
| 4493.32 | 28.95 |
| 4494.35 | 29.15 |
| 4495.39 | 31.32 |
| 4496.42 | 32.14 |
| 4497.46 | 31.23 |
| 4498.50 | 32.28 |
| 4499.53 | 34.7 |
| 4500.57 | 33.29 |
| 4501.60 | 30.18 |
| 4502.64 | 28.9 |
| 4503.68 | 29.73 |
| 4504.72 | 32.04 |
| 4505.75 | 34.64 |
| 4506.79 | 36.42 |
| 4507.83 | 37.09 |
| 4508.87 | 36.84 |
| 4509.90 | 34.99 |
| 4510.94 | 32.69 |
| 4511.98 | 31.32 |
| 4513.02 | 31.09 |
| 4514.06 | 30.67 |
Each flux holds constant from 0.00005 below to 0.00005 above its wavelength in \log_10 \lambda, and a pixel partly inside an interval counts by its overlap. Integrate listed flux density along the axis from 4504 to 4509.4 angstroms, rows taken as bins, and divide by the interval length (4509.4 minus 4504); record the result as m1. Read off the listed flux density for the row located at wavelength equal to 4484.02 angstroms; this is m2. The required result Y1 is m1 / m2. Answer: 1.14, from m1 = 35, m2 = 30.9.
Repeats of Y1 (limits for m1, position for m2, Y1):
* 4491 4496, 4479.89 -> 0.92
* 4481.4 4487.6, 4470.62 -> 1.03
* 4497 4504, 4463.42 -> 0.90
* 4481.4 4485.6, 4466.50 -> 1.03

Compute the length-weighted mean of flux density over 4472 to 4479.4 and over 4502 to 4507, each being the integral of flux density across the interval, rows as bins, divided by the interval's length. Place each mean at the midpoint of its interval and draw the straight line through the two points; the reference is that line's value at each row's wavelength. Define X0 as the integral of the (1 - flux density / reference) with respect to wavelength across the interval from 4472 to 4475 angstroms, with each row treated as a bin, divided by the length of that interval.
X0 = 0.02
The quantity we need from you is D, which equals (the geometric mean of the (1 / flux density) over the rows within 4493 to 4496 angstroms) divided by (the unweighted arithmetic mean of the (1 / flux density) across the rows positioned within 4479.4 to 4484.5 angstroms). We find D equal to 1.04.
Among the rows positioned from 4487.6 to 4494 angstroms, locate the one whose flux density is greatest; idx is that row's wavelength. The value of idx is 4489.18 angstroms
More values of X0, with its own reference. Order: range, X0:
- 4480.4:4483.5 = 0.06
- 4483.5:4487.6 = 0.04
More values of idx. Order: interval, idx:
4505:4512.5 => 4507.83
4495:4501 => 4499.53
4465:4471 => 4465.47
